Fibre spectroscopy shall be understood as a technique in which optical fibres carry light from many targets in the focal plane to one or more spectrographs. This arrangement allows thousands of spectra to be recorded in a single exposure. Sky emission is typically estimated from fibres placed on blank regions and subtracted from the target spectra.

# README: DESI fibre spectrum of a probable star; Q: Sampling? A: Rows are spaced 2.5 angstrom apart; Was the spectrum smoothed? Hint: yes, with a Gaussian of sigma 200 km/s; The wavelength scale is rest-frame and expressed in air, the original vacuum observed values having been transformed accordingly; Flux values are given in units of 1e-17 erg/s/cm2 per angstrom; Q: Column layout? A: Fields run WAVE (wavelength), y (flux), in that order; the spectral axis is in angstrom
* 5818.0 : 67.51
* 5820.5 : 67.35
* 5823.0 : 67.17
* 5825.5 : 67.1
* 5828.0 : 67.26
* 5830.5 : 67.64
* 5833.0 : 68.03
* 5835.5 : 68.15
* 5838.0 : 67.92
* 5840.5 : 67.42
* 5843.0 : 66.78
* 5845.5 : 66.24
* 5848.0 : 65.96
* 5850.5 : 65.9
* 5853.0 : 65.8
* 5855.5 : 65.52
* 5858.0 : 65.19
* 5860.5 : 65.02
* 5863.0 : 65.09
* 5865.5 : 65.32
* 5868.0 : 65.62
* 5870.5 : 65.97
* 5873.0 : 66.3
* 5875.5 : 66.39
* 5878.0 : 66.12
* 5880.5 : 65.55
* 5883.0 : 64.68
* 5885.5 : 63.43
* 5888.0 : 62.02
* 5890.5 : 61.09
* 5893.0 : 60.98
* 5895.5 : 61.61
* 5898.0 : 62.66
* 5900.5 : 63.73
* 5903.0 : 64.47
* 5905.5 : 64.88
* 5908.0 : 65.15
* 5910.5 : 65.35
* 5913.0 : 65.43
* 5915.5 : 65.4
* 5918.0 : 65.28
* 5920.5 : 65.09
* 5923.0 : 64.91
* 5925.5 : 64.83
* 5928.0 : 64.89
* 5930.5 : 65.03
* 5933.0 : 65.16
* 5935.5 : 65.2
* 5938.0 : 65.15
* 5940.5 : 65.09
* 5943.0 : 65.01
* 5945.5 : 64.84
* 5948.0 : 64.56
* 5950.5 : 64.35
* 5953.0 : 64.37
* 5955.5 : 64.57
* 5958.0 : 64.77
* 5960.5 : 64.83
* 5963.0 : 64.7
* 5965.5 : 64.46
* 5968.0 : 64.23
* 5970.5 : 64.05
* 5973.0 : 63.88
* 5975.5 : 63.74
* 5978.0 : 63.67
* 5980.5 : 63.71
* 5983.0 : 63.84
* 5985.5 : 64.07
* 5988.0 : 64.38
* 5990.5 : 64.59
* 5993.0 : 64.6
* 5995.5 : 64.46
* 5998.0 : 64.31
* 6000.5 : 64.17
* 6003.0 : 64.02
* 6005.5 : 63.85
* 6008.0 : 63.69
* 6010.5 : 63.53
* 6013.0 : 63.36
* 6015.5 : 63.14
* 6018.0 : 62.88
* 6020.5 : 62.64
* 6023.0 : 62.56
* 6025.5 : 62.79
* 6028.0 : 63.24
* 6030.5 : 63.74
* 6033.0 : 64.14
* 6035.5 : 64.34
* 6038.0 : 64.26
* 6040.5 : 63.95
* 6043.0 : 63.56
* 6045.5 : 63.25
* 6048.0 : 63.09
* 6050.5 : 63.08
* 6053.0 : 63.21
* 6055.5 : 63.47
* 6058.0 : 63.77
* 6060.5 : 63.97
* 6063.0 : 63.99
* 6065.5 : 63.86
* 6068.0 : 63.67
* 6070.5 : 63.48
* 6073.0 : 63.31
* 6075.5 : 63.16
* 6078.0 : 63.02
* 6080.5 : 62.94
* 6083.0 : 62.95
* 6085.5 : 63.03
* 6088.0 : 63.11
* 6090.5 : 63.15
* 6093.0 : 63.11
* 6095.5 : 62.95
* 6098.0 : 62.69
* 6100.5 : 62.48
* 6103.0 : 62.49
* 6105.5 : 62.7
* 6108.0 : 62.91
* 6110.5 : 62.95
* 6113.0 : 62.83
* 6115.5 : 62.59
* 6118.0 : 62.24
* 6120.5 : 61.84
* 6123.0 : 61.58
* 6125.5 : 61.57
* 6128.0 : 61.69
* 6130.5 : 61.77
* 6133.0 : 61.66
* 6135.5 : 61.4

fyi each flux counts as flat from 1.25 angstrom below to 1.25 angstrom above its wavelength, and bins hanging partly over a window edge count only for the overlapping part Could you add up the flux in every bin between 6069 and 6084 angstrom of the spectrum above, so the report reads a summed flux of 378.9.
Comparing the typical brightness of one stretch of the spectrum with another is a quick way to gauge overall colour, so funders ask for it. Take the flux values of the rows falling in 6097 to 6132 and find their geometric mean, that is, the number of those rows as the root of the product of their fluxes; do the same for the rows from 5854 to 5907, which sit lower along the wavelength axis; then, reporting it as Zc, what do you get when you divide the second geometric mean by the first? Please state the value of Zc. 1.03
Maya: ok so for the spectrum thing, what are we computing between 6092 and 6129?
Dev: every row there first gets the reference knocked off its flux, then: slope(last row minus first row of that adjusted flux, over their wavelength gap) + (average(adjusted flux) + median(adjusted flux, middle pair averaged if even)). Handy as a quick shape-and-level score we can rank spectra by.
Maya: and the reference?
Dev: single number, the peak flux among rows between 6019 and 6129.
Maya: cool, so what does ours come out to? -3.7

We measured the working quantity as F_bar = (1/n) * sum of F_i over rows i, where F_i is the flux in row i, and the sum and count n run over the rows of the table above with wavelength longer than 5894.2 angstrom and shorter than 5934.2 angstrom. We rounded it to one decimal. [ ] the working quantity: 64.6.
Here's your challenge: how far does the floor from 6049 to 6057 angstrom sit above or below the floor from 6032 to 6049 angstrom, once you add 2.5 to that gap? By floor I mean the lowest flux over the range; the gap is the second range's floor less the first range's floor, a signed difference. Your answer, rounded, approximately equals 2.5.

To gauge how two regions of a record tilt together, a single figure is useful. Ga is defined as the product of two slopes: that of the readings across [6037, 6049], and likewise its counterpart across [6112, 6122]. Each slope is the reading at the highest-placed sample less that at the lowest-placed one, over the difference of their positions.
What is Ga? 0.015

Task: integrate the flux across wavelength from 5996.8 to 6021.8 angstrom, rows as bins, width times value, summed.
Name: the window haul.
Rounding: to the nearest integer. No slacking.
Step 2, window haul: 1589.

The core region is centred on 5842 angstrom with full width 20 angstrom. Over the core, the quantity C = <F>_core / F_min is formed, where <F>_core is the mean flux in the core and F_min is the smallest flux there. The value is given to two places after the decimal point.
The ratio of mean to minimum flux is 1.02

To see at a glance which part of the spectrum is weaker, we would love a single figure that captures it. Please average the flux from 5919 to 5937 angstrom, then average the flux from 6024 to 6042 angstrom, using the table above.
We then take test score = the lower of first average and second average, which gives 63.8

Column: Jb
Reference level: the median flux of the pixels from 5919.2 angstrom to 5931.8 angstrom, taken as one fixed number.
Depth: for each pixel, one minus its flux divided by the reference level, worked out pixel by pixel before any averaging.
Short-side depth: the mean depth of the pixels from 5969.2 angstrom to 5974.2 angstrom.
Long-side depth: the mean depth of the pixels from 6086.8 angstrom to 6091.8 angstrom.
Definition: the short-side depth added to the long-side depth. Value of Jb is 0.042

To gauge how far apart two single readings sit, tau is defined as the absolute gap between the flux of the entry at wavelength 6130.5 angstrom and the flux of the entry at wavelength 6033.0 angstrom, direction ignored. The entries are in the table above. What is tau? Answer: 2.4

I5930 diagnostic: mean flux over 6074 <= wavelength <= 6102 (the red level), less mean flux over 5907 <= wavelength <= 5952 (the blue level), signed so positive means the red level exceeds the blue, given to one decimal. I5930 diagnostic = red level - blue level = -2.1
